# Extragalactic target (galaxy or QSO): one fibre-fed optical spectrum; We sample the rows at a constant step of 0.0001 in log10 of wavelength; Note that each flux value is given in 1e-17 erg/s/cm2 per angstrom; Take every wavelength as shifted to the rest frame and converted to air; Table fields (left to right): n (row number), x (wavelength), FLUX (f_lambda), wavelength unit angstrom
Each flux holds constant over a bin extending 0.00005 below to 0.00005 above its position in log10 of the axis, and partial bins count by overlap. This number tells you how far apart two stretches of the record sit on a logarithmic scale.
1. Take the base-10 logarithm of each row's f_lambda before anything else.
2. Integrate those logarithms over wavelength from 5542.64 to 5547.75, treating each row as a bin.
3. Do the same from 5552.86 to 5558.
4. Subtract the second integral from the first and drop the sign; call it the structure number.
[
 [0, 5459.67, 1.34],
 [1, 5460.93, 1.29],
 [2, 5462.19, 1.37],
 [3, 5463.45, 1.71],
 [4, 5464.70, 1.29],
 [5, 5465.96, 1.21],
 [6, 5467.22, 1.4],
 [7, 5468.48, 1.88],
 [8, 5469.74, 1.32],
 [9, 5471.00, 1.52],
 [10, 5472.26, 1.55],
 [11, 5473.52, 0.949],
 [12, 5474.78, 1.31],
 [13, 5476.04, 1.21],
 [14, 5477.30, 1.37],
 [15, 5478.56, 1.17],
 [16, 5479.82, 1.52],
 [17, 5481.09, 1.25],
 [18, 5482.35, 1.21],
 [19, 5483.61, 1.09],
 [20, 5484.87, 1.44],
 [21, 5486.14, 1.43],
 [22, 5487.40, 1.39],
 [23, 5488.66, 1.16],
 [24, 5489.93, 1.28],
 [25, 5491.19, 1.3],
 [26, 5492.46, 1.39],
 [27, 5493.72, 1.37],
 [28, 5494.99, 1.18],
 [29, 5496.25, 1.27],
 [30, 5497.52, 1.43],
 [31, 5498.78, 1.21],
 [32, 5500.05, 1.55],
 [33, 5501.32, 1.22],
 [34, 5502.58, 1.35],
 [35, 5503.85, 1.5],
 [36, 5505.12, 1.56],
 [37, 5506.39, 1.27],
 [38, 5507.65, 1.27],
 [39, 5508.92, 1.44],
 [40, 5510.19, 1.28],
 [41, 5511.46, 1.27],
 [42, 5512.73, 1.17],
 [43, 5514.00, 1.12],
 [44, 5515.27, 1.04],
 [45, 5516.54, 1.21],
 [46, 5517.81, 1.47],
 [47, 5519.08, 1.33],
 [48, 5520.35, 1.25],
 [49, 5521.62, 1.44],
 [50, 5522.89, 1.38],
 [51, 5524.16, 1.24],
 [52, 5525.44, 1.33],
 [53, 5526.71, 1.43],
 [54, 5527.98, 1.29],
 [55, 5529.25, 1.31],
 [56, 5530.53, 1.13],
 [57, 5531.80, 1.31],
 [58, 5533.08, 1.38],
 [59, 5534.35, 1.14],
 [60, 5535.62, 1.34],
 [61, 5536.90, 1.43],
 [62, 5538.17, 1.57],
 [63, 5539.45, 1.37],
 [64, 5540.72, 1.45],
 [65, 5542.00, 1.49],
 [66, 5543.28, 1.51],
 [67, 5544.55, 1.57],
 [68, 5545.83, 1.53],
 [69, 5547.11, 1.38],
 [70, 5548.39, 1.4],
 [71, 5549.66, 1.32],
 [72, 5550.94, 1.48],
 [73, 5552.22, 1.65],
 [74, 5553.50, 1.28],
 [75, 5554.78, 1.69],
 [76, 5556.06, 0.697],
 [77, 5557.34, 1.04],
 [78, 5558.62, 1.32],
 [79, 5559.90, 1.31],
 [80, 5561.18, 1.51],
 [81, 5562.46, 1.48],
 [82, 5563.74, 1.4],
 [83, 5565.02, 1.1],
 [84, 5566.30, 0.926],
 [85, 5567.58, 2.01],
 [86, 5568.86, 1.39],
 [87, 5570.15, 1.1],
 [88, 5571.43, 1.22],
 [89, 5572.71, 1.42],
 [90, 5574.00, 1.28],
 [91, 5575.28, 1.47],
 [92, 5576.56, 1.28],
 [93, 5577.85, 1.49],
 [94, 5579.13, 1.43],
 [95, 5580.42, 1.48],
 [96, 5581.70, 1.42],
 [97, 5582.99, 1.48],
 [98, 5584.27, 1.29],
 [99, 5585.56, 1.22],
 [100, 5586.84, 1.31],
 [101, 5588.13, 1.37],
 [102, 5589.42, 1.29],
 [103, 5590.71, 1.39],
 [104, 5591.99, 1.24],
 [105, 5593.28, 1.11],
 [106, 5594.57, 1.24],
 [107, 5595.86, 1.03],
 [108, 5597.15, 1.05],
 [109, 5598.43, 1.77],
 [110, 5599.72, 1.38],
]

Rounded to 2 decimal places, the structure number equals 0.64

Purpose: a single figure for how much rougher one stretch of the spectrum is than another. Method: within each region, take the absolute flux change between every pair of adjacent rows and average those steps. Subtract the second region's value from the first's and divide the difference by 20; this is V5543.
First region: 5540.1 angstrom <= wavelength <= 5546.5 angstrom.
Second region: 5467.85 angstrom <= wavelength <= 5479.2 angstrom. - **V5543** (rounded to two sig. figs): -0.012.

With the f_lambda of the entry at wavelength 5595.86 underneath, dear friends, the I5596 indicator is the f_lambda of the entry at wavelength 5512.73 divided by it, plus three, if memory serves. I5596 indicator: 4.14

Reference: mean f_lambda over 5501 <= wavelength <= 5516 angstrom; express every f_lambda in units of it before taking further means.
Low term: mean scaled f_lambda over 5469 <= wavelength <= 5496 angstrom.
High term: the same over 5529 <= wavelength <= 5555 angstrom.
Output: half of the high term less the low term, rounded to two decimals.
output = 0.04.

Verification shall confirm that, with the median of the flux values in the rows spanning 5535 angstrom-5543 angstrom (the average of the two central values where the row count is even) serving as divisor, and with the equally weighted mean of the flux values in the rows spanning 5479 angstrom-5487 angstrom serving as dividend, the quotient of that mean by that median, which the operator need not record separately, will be 0.92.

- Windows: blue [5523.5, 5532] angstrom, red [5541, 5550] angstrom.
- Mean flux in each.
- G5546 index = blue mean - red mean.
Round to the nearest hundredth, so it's -0.17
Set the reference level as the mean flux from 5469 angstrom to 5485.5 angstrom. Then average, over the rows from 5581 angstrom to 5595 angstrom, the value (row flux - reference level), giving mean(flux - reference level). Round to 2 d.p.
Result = 0.00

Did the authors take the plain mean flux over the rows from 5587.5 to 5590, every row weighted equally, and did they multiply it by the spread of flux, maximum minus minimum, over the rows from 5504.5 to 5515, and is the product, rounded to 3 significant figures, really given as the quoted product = 0.585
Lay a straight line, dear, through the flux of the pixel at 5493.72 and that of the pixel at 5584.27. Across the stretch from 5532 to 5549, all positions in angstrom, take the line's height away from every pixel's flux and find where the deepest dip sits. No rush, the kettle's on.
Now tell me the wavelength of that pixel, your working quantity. 5534.35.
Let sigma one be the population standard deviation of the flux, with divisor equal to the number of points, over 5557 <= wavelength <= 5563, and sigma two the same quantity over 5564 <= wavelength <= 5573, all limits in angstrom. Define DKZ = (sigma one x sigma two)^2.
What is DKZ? 0.0030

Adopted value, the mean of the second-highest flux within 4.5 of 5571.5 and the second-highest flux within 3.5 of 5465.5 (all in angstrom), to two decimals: 1.59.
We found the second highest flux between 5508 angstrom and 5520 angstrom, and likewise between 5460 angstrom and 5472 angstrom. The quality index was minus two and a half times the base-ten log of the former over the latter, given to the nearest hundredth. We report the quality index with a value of 0.19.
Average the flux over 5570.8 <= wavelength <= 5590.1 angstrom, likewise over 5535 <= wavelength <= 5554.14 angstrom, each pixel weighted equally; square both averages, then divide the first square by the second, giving 0.88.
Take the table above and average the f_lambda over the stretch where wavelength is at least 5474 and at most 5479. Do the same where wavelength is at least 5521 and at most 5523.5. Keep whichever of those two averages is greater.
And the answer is 1.41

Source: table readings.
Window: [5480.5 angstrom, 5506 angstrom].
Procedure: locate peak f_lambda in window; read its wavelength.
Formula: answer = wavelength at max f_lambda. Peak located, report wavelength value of 5505.12 angstrom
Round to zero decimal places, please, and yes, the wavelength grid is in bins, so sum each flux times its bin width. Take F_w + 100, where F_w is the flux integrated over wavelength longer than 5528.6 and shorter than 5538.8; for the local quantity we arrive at 114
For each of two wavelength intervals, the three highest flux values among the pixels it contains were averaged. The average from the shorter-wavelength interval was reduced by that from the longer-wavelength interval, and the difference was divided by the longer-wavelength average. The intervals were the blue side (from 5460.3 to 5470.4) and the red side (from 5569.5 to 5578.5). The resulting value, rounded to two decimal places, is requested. 0.14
